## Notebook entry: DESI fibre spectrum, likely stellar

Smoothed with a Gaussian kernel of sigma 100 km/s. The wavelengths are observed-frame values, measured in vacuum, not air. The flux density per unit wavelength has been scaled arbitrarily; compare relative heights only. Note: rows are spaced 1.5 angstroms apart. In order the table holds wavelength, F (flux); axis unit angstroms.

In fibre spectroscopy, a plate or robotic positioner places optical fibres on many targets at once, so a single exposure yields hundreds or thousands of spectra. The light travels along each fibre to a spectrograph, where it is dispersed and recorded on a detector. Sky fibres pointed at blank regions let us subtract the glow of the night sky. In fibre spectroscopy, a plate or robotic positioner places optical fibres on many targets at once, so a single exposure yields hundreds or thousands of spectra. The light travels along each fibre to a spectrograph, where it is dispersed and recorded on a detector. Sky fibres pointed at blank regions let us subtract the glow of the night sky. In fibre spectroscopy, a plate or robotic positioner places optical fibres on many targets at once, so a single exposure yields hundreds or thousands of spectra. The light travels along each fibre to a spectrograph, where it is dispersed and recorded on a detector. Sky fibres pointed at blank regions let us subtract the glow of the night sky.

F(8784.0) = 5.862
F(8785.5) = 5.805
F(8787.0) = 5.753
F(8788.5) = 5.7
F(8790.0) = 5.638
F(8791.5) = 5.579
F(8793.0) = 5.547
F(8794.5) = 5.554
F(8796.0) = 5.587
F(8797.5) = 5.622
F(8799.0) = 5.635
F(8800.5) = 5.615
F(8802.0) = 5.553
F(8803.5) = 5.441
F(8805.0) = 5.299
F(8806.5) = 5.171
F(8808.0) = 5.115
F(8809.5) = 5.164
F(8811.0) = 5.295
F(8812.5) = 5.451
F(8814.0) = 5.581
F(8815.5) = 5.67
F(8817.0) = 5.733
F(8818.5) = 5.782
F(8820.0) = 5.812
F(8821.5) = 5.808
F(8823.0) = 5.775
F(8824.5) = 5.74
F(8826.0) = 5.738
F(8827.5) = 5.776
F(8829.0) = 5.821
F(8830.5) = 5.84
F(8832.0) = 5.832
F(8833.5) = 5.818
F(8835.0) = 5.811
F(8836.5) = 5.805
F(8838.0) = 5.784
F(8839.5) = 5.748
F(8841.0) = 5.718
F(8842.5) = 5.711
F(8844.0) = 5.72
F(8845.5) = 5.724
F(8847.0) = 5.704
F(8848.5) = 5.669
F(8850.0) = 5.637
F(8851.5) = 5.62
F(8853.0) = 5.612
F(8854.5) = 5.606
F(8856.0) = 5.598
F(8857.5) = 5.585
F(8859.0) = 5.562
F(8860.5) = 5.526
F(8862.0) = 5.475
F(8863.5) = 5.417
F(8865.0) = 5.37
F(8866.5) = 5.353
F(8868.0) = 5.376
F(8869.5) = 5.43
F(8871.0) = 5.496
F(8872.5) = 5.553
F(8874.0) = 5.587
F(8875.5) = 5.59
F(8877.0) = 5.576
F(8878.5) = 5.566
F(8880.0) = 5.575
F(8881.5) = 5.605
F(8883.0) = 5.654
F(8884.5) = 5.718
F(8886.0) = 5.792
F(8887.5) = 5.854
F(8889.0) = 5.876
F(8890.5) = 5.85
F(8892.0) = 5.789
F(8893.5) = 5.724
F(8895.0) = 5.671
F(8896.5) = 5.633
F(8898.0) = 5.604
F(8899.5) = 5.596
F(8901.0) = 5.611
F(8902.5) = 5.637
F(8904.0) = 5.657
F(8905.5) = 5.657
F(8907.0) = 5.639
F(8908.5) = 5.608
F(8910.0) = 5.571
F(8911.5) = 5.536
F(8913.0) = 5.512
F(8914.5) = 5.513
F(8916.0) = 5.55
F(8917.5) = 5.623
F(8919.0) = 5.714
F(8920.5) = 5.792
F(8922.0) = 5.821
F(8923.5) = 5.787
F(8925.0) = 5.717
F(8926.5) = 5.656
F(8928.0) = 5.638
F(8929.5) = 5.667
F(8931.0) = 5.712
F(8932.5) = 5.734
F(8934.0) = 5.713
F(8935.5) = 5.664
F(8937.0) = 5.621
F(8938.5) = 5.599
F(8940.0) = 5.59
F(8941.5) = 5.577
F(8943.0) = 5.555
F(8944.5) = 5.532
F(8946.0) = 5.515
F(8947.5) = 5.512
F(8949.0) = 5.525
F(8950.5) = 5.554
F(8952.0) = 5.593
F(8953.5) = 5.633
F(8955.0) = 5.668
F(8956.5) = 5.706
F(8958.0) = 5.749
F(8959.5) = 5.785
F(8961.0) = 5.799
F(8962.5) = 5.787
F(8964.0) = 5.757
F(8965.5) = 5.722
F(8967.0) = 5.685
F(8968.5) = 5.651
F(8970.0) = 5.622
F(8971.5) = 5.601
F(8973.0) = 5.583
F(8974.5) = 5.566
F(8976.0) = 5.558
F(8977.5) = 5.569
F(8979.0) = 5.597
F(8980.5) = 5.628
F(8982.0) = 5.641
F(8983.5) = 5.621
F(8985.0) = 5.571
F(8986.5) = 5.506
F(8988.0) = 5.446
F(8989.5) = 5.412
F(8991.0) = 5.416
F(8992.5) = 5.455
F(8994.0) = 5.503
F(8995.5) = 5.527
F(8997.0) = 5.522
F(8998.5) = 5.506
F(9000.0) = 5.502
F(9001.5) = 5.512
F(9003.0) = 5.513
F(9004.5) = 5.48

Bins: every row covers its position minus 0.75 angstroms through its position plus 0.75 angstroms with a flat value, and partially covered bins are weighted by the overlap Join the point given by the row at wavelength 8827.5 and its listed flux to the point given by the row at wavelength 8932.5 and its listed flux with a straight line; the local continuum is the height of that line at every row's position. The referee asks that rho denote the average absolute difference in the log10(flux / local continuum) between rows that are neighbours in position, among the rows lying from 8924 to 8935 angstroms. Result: 0.0025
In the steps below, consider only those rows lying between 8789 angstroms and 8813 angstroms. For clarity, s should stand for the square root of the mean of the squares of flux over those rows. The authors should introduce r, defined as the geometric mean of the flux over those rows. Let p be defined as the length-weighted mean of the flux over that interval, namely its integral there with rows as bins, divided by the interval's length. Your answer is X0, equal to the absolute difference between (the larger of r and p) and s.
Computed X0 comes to 0.0003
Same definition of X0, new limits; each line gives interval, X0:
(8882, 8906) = 0.0013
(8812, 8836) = 0.0028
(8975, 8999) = 0.0002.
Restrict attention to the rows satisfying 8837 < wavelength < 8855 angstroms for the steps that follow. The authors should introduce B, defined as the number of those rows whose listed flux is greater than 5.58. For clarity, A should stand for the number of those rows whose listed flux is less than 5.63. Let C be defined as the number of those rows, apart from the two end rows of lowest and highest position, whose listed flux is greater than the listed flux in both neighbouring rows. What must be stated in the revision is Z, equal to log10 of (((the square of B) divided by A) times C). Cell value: 1.7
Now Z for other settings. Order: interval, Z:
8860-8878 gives -0.5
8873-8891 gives 1.4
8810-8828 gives 1.5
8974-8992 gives 0.2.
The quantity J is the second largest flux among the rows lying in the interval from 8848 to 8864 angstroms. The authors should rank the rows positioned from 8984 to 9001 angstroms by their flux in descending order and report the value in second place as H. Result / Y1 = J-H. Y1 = 0.11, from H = 5.527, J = 5.637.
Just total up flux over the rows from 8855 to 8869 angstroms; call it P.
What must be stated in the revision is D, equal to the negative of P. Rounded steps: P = 49.3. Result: -49.3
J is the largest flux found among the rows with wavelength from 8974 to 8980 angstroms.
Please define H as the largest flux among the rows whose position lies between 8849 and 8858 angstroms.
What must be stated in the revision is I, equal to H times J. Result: 31.6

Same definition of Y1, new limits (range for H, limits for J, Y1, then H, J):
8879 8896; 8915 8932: -0.06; 5.854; 5.792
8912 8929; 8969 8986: -0.16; 5.792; 5.628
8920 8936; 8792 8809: -0.17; 5.792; 5.622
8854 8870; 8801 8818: 0.07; 5.598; 5.67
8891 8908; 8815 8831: 0.10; 5.724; 5.821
